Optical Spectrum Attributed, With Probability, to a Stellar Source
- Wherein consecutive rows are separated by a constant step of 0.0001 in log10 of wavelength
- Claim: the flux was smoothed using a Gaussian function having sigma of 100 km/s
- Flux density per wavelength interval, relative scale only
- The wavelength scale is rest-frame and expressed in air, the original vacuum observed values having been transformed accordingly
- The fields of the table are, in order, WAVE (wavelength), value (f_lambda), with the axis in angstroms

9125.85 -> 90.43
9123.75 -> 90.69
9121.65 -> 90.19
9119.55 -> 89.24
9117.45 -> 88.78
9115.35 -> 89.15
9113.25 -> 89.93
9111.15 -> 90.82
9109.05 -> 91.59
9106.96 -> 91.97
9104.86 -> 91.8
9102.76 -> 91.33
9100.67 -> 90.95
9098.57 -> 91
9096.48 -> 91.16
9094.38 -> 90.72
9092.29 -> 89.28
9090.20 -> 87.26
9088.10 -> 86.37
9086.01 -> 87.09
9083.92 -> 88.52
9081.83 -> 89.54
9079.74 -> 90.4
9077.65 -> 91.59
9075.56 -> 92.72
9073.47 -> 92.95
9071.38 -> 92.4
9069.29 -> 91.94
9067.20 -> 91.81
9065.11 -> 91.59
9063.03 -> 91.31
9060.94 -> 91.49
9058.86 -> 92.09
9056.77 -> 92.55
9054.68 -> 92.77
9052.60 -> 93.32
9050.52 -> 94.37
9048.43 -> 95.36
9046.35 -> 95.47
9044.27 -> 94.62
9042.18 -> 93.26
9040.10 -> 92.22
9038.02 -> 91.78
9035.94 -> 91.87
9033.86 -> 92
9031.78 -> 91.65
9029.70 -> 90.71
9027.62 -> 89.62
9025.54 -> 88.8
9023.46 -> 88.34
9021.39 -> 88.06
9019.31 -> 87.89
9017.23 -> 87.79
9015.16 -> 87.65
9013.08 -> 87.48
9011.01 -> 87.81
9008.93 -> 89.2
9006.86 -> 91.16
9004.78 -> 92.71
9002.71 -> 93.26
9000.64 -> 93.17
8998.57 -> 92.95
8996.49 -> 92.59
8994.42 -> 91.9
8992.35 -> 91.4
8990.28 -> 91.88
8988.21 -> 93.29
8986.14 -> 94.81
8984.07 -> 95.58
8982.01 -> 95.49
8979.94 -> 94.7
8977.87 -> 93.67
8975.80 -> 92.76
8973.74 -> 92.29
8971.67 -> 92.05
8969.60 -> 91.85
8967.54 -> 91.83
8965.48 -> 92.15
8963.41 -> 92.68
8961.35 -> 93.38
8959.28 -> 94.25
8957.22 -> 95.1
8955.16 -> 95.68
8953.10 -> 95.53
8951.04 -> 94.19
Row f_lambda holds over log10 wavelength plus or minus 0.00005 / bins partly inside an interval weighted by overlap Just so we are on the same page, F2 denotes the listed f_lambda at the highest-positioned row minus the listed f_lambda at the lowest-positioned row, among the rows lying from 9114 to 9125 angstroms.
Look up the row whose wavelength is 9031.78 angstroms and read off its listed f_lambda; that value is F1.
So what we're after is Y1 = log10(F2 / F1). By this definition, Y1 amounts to -1.77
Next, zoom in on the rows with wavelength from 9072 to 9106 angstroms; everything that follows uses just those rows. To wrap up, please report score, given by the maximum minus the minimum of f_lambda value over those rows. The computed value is 6.6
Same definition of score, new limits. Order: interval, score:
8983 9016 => 8.1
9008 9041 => 4.7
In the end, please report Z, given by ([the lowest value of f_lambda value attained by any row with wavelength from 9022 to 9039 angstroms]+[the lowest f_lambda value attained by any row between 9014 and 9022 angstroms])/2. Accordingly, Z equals 88.0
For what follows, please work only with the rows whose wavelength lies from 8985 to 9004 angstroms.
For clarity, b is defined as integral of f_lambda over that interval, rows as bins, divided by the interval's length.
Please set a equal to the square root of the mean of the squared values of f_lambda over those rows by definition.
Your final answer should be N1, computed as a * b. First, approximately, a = 92.8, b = 92.8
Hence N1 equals 8615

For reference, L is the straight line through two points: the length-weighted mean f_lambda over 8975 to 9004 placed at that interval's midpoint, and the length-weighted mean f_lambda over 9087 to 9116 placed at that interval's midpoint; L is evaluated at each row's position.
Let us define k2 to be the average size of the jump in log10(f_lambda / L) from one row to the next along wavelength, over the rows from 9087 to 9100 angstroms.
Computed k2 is 0.0050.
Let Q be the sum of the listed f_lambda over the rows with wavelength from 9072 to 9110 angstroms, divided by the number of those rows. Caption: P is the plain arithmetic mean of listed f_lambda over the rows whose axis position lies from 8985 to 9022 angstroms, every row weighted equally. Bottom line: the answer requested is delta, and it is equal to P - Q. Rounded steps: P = 90.8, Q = 90.3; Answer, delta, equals 0.5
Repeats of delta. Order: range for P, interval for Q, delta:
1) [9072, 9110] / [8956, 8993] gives -2.9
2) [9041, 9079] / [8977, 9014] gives 0.5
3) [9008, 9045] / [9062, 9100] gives -0.4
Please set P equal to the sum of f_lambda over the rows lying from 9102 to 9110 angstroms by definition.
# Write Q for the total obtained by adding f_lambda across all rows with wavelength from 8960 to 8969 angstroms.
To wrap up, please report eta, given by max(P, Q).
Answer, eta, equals 370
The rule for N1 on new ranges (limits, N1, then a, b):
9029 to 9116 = 8365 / 91.5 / 91.5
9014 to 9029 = 7802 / 88.3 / 88.3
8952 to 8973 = 8733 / 93.5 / 93.4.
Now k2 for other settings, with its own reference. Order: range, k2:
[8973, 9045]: 0.0033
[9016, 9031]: 0.0026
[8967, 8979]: 0.0020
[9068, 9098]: 0.0046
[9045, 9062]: 0.0024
